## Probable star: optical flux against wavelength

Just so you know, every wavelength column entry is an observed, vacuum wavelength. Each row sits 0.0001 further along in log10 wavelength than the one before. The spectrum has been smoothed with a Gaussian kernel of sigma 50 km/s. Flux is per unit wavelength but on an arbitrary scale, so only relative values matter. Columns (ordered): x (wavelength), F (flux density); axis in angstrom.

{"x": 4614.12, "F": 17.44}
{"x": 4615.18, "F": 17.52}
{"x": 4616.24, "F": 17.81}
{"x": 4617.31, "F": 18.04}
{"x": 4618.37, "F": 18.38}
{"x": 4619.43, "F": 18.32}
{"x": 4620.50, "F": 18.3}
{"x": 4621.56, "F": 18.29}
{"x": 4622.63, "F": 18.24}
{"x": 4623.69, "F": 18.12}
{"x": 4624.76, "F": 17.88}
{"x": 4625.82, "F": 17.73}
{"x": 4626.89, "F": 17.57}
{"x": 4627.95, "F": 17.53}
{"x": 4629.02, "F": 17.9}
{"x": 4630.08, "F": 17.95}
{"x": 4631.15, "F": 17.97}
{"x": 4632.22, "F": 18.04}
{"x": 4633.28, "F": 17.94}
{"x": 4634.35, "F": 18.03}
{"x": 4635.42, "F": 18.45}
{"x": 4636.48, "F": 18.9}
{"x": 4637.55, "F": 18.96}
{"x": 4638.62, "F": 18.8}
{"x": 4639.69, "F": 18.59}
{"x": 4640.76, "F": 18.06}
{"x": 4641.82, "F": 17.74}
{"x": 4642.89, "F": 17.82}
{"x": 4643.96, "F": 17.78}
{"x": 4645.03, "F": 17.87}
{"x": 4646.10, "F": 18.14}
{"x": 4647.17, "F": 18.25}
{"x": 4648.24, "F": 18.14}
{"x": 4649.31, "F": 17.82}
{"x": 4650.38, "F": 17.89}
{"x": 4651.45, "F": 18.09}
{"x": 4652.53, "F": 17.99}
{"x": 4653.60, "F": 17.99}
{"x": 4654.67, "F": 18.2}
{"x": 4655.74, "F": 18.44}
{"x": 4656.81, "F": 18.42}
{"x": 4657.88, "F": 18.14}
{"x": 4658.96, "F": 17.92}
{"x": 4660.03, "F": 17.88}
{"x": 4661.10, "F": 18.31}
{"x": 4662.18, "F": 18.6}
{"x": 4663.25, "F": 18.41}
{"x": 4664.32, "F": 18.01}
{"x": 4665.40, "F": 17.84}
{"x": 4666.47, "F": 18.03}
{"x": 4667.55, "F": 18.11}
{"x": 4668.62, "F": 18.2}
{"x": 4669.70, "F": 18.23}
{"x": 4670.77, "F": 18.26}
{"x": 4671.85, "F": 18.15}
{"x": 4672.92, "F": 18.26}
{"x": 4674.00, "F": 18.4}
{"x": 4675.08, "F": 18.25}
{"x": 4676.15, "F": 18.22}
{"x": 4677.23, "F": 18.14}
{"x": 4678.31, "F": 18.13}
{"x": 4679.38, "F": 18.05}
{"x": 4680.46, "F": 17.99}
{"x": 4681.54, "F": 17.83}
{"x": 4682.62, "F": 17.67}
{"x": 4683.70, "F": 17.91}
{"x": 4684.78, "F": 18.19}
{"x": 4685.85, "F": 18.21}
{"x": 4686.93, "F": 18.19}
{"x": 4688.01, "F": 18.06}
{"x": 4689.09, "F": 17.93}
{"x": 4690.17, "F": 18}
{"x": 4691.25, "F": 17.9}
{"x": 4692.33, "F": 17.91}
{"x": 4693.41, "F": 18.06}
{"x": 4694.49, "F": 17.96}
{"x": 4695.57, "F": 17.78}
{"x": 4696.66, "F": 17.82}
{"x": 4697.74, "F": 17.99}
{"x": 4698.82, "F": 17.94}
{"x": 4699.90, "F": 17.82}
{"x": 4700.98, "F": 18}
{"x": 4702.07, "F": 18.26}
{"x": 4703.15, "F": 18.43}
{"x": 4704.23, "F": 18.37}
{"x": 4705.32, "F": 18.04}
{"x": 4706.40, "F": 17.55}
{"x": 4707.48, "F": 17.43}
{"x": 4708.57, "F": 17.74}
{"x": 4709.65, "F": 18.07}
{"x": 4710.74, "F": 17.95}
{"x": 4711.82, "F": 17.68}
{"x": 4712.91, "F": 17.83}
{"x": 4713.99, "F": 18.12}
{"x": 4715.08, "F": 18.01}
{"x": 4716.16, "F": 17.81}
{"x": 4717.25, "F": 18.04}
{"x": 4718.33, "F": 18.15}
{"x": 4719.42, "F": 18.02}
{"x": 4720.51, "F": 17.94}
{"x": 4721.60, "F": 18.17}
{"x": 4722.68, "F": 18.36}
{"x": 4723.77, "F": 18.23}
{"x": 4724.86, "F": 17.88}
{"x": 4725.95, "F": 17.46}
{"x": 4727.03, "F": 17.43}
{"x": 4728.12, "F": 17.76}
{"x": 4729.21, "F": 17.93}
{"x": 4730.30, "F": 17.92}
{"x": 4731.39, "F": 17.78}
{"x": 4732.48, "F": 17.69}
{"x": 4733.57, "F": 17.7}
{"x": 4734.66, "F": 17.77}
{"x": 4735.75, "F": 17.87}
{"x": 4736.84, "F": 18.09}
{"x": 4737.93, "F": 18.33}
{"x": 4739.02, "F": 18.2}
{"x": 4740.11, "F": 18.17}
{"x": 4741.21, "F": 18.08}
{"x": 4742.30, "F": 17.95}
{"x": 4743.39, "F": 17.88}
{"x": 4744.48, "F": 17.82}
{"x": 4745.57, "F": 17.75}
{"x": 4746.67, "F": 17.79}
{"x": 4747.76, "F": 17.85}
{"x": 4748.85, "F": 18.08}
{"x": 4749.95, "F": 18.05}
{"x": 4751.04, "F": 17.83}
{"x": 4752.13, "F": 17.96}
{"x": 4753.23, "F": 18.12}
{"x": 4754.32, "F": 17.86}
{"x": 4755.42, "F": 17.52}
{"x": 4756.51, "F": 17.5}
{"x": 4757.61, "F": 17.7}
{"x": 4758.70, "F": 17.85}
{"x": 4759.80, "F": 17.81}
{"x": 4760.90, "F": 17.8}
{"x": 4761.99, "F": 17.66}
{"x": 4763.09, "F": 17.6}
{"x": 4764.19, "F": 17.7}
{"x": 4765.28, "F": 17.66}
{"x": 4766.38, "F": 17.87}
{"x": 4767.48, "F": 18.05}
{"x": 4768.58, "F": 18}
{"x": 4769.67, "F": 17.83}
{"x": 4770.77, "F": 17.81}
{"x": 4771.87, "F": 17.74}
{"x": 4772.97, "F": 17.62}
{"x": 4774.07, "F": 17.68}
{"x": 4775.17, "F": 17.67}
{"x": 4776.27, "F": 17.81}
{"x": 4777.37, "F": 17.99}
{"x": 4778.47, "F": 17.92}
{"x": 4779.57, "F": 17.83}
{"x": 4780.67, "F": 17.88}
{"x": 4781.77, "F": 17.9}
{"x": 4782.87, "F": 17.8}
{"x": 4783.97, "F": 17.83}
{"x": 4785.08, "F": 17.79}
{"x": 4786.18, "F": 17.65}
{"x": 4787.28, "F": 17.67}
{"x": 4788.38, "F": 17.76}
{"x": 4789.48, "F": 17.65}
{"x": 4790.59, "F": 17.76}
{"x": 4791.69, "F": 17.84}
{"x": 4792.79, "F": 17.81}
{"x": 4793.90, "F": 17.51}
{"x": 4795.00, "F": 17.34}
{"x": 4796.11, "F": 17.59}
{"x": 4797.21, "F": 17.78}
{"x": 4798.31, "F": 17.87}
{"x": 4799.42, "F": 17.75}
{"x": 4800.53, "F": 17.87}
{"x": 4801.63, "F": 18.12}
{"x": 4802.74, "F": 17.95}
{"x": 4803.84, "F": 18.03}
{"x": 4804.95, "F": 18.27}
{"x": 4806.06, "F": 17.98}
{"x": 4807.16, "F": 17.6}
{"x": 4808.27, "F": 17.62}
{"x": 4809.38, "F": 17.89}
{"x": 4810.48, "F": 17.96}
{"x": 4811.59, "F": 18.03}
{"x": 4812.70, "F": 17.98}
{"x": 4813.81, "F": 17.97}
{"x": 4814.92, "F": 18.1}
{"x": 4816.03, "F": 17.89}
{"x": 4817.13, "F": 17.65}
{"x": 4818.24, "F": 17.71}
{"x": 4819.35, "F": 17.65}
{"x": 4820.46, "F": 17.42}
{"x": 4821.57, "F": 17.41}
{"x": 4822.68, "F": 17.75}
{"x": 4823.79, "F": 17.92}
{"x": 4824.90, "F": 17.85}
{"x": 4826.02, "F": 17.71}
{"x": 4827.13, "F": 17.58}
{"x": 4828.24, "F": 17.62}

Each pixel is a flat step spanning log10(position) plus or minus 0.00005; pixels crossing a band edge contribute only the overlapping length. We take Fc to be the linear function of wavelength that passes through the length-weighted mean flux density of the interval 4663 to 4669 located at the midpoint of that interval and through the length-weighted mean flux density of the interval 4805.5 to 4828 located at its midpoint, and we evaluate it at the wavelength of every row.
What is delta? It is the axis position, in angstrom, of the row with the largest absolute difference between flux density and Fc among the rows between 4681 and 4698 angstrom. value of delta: 4682.62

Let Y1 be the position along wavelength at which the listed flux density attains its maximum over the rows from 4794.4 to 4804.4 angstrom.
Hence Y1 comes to 4801.63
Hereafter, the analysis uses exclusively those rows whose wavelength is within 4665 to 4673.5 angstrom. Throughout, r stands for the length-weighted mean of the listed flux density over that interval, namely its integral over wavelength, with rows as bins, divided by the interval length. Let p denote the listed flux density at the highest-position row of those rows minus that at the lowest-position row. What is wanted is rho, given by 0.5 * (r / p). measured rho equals 22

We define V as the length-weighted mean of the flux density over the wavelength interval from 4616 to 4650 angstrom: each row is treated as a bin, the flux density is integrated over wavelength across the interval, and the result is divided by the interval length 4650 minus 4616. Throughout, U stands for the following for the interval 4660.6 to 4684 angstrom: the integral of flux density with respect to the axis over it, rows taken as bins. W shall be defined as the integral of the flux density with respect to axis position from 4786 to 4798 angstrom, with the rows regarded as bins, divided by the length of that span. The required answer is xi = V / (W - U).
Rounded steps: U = 424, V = 18.1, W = 17.7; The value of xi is -0.04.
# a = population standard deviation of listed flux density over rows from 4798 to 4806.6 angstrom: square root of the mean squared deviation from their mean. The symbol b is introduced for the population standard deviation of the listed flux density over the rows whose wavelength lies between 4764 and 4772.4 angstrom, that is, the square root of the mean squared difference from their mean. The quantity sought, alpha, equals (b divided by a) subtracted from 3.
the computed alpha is 2.15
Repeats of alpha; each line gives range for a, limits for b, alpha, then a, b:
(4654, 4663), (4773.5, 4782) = 2.55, 0.24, 0.11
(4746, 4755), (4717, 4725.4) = 1.76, 0.12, 0.15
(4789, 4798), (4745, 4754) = 2.18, 0.16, 0.13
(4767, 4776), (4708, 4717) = 1.98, 0.15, 0.15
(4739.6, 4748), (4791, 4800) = 1.72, 0.14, 0.18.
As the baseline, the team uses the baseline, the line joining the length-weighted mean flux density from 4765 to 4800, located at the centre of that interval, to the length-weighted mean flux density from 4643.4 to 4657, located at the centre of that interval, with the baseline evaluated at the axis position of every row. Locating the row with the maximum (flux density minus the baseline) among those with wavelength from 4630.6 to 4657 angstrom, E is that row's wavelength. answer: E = 4637.55 angstrom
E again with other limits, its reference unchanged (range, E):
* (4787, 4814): 4804.95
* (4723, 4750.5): 4737.93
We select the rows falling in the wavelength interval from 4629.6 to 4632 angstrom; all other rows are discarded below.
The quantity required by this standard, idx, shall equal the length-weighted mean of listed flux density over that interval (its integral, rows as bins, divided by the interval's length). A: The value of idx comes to 17.92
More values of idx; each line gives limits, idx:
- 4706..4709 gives 17.56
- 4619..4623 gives 18.25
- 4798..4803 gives 17.88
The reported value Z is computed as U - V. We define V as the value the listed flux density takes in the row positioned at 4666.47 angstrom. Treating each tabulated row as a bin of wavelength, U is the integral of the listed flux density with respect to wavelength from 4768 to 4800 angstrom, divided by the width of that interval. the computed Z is -0.3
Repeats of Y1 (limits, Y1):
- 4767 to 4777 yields 4767.48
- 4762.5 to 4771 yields 4767.48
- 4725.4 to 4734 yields 4729.21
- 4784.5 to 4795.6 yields 4791.69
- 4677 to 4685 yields 4684.78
